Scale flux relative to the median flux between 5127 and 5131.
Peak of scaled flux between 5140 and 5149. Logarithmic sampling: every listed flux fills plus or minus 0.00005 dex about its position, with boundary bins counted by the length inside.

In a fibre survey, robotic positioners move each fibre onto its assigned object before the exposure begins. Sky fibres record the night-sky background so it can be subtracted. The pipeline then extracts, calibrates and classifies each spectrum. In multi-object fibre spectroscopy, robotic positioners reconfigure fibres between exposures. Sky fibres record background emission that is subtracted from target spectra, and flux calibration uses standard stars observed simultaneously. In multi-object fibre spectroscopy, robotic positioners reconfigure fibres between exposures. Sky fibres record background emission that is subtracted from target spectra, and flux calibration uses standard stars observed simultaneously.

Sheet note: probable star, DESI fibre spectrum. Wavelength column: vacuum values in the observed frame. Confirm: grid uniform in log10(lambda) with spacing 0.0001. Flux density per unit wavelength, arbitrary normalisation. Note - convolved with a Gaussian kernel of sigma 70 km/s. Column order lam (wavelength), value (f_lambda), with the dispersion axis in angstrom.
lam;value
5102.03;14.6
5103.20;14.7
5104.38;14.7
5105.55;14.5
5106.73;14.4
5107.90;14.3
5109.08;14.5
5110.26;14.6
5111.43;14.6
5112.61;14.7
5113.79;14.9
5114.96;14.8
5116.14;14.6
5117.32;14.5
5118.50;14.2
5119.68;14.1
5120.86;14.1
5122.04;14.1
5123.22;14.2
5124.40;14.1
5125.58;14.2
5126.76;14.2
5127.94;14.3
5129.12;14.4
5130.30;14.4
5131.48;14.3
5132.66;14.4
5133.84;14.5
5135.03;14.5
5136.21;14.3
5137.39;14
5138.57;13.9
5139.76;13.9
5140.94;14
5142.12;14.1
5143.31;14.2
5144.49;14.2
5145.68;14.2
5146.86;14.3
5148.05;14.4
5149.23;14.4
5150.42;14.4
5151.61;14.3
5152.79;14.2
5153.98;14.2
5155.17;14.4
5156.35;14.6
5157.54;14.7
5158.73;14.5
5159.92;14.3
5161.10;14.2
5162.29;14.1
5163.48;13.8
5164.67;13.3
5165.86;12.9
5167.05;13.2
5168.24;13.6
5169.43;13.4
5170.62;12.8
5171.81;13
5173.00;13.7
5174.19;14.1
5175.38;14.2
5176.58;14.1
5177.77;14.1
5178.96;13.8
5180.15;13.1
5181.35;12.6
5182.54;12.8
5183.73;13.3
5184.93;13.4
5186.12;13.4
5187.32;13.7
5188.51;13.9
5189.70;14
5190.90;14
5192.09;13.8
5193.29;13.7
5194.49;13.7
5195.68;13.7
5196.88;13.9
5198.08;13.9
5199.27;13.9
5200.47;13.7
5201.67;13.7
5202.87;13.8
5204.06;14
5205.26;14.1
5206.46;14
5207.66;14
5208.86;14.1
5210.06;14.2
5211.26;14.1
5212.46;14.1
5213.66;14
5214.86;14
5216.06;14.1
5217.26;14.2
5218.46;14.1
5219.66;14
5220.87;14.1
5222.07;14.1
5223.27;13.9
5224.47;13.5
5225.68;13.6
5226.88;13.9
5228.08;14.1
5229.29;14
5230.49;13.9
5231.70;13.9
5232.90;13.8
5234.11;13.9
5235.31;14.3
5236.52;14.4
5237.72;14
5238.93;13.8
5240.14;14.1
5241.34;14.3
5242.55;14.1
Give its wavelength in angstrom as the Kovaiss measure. 5148.05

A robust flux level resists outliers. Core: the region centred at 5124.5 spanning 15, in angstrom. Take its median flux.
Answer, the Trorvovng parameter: 14.2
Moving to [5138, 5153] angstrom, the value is 14.2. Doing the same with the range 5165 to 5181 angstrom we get 13.6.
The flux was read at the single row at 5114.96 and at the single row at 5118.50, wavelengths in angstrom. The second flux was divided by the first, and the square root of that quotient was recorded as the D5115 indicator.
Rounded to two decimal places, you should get 0.98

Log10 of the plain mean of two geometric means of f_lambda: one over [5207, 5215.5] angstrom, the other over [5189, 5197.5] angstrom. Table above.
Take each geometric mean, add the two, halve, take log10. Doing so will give 1.14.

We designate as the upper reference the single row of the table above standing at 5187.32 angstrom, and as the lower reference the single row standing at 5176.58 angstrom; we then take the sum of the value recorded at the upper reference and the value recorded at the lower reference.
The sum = 27.8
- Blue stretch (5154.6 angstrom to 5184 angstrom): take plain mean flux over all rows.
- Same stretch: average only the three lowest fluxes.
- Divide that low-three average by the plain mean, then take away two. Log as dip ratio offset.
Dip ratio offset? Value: -1.07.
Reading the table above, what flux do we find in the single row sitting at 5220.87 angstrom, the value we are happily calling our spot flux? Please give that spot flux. 14.1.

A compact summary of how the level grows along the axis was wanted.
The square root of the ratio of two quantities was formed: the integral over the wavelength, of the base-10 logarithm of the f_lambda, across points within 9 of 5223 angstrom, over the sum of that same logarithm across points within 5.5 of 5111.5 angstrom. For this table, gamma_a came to 1.40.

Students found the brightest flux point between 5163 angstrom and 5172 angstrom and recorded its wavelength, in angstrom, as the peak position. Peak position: 5163.48 angstrom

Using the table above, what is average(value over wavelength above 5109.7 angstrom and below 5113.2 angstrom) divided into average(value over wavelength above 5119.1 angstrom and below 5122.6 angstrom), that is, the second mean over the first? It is 0.96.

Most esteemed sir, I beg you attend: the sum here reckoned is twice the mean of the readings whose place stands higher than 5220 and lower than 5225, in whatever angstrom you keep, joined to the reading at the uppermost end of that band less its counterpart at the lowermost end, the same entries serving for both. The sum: 27.2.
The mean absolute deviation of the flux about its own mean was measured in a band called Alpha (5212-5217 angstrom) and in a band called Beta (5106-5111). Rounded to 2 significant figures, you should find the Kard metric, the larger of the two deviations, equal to 0.10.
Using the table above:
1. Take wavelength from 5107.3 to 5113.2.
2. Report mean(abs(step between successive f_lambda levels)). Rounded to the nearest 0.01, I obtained 0.10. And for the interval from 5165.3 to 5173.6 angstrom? 0.40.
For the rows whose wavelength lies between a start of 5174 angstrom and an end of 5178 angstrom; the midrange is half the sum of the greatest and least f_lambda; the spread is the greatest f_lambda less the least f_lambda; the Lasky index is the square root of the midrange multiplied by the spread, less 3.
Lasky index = -1.81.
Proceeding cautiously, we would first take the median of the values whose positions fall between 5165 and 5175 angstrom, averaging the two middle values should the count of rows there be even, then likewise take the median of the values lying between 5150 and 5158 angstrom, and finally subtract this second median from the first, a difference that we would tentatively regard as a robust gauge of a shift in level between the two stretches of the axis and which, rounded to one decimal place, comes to -1.1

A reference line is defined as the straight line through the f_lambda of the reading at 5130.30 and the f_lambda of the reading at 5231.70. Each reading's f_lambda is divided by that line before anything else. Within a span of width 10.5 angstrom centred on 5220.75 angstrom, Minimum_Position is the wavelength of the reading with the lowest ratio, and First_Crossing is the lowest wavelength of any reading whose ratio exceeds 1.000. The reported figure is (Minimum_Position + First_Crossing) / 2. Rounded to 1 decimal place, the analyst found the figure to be 5220.3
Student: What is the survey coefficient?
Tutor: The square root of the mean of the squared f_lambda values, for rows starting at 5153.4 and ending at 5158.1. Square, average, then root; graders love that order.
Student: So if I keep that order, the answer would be 14.5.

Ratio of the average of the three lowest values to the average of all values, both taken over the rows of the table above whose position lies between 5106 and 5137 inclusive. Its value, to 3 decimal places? 0.980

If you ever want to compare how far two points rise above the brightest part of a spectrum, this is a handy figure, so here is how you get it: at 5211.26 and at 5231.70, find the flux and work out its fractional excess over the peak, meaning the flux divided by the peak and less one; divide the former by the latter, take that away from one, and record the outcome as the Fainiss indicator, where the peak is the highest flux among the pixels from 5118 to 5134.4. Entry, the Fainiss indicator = 0.33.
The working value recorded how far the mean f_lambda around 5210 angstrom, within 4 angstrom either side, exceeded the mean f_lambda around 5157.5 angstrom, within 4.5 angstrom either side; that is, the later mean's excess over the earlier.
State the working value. -0.3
